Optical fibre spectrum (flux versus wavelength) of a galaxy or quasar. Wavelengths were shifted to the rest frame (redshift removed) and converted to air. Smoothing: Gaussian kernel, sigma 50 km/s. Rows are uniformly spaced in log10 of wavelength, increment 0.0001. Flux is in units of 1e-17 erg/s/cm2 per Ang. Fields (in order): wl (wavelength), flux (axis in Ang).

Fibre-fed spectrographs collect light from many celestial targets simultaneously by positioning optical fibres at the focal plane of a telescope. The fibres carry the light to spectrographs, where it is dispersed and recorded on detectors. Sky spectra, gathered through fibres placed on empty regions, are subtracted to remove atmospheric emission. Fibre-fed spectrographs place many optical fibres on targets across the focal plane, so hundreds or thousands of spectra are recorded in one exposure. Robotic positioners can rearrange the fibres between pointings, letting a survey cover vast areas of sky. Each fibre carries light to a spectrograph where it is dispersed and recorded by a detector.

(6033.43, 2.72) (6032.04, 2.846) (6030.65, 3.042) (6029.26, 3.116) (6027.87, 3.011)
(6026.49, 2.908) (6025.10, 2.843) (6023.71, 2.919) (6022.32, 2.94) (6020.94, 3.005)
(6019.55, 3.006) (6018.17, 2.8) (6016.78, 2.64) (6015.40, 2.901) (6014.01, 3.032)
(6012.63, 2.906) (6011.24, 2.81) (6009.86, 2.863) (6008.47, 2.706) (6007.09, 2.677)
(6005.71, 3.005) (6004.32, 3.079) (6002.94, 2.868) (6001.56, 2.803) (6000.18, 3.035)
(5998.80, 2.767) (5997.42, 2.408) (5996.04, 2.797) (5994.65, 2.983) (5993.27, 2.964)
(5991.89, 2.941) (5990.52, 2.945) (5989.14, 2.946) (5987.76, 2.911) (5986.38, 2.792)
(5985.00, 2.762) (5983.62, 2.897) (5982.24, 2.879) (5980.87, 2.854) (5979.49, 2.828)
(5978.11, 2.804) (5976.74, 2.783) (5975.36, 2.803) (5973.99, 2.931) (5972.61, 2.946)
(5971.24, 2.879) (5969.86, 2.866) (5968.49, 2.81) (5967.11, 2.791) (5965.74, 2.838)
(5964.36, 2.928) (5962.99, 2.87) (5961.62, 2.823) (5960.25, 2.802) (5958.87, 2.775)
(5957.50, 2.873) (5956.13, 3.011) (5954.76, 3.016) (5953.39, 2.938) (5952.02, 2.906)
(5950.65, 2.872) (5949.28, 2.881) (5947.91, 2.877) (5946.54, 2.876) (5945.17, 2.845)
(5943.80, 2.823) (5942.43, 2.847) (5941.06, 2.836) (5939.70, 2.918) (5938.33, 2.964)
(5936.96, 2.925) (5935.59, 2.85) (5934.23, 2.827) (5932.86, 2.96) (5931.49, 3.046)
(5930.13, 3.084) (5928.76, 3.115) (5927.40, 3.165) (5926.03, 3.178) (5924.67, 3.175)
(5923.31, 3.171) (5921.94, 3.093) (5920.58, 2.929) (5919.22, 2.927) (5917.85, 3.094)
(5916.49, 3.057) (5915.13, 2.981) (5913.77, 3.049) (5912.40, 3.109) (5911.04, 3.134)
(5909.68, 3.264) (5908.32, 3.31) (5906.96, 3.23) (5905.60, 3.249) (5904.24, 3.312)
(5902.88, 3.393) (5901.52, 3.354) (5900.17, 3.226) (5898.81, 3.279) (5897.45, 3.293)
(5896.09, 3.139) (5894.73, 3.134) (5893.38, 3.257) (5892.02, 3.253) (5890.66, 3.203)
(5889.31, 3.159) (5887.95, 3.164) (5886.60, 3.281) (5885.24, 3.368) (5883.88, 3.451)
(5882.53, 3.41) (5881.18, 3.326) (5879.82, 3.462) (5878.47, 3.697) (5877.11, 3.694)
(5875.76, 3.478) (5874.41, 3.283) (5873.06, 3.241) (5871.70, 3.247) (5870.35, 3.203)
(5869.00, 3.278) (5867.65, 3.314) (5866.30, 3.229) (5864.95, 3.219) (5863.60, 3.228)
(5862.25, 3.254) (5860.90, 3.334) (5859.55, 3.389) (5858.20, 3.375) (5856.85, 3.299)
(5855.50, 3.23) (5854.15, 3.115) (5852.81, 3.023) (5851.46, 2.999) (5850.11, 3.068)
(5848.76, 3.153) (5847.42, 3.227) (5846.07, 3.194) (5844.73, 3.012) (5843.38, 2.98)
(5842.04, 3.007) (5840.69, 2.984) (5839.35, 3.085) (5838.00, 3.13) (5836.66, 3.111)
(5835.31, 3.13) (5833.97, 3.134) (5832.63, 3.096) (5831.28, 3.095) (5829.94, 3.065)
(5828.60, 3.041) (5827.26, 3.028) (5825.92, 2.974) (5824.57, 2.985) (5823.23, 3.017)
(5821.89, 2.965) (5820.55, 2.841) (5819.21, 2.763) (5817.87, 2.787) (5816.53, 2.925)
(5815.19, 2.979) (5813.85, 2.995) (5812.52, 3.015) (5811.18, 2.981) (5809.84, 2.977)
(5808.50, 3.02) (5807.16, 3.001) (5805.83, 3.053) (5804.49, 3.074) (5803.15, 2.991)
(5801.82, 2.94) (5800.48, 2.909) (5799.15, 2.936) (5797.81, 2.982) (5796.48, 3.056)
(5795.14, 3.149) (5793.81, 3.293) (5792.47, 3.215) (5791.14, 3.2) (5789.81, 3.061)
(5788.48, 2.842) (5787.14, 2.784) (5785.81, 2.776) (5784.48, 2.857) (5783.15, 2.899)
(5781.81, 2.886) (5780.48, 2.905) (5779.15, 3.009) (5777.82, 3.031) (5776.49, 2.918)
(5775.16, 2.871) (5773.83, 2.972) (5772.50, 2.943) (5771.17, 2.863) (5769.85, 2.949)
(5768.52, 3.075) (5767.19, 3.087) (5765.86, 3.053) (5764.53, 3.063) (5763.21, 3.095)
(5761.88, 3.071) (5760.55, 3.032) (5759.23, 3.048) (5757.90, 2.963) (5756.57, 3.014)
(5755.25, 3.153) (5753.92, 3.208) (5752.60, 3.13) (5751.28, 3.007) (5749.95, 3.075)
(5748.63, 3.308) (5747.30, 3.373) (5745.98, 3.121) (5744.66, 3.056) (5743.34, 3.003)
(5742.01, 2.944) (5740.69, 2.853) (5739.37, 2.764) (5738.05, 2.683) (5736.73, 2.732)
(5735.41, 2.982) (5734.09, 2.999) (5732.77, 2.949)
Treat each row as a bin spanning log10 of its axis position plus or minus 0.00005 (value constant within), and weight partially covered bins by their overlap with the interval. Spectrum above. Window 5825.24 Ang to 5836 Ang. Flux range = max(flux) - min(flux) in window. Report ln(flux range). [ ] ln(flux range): -1.8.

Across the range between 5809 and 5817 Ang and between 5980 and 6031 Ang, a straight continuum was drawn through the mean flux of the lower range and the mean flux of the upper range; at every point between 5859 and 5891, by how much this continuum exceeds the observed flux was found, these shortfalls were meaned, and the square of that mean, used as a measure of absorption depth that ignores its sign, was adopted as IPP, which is 0.145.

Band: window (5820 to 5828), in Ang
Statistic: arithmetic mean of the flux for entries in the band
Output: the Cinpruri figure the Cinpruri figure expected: 2.97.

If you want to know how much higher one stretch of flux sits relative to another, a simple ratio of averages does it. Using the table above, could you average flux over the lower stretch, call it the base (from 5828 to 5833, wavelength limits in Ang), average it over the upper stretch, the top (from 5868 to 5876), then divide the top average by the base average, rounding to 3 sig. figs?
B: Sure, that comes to 1.07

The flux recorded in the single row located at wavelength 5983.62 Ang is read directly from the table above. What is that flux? 2.897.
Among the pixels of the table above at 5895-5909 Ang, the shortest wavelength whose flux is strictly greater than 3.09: 5896.09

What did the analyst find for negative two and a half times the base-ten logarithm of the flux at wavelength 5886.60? -1.29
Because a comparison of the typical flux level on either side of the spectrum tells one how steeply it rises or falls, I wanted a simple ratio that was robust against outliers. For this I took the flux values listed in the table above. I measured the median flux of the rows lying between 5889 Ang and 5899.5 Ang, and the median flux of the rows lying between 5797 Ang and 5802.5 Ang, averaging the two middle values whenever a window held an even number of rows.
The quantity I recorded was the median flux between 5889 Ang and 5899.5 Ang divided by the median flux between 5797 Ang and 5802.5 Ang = 1.10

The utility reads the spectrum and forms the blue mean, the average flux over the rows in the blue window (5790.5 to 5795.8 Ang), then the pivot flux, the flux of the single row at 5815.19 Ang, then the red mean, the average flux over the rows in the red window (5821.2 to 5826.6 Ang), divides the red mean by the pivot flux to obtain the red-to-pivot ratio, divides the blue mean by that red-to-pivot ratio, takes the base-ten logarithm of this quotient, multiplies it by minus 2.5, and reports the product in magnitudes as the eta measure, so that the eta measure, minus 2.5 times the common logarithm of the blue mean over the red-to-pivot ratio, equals -1.27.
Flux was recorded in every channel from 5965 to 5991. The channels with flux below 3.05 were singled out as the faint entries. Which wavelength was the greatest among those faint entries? 5990.52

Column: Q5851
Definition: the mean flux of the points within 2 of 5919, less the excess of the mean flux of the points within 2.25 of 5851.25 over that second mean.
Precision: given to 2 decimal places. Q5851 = 2.94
